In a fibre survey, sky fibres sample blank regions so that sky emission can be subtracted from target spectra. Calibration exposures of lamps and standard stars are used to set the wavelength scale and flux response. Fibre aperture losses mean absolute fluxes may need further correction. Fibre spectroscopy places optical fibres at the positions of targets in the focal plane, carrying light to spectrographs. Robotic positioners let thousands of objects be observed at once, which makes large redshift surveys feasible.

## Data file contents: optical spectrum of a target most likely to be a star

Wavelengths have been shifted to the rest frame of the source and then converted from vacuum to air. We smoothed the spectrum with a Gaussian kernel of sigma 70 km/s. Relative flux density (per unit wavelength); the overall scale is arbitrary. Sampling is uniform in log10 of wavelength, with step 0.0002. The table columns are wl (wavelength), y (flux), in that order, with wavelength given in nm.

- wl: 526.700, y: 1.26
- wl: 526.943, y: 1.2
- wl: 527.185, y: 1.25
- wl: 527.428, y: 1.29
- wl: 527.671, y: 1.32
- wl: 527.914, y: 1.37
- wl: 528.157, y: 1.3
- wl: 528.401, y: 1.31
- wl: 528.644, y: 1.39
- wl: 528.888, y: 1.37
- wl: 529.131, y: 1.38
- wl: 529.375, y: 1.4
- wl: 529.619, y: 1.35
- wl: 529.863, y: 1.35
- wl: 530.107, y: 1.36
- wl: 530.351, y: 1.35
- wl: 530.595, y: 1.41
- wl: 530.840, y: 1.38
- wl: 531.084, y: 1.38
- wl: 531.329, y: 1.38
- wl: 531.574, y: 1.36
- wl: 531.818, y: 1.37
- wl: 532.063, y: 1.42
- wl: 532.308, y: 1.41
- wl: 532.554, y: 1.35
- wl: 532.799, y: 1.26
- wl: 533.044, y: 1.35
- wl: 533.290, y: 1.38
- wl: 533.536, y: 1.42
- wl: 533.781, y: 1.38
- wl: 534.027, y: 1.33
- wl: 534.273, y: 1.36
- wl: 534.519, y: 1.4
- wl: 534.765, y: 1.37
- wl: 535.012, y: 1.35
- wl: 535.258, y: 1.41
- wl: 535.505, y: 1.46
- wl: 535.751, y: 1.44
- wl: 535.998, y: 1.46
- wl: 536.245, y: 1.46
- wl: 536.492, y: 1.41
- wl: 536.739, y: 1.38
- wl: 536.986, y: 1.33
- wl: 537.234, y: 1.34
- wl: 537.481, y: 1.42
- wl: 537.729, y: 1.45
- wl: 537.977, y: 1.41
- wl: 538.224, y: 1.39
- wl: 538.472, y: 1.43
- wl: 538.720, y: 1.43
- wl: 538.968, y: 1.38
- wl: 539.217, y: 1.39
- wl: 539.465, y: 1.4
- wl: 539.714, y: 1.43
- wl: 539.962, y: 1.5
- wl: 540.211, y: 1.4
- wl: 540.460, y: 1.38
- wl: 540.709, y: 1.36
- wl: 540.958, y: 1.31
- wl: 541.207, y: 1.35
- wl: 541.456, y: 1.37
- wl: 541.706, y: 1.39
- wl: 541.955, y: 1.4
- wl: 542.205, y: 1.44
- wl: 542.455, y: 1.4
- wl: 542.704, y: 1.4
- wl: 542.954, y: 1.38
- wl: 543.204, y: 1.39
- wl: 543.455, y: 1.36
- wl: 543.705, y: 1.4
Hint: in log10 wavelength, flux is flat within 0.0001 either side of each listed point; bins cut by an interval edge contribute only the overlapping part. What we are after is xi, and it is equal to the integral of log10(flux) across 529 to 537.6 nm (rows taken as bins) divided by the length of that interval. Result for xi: 0.140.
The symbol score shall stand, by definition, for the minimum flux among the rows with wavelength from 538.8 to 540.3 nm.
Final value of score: 1.38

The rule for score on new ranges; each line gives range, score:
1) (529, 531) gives 1.35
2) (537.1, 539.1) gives 1.34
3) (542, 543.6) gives 1.36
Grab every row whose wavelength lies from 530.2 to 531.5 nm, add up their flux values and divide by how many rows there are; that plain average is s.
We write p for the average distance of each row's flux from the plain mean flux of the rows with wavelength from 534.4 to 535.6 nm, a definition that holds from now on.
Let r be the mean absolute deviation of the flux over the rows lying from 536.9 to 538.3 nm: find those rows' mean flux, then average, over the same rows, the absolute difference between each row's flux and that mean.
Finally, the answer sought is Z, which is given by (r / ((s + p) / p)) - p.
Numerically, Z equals -0.0296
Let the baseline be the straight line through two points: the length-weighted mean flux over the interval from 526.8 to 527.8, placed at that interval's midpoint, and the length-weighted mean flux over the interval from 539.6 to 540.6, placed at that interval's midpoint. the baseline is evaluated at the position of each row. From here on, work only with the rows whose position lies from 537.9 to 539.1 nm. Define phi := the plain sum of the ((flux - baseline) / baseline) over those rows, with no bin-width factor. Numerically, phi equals 0.01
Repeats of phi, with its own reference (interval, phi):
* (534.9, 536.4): 0.26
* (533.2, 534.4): 0.10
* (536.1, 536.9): 0.08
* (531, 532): 0.17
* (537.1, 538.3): 0.02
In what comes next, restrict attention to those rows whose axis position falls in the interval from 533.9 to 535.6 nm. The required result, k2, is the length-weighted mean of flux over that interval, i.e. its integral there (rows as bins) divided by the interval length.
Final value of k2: 1.38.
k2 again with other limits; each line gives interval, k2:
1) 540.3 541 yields 1.36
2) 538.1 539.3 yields 1.40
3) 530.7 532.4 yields 1.39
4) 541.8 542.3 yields 1.42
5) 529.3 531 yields 1.37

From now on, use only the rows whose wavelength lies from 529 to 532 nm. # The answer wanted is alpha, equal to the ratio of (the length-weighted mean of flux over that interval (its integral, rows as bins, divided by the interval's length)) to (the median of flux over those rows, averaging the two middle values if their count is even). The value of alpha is 0.999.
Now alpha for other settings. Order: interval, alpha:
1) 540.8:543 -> 0.995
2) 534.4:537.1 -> 0.998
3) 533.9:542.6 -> 0.999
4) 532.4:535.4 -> 0.999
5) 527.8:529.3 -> 0.989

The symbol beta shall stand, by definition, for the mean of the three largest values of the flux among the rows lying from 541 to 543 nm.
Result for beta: 1.413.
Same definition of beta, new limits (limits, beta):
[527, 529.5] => 1.390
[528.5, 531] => 1.400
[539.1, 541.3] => 1.443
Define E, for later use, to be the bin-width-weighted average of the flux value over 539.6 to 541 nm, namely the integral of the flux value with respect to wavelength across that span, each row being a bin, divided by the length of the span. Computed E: 1.40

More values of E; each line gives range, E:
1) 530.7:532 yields 1.38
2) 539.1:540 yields 1.42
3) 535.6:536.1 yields 1.45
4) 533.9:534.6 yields 1.36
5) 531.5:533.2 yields 1.36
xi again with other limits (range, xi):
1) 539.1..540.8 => 0.149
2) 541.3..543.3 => 0.145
